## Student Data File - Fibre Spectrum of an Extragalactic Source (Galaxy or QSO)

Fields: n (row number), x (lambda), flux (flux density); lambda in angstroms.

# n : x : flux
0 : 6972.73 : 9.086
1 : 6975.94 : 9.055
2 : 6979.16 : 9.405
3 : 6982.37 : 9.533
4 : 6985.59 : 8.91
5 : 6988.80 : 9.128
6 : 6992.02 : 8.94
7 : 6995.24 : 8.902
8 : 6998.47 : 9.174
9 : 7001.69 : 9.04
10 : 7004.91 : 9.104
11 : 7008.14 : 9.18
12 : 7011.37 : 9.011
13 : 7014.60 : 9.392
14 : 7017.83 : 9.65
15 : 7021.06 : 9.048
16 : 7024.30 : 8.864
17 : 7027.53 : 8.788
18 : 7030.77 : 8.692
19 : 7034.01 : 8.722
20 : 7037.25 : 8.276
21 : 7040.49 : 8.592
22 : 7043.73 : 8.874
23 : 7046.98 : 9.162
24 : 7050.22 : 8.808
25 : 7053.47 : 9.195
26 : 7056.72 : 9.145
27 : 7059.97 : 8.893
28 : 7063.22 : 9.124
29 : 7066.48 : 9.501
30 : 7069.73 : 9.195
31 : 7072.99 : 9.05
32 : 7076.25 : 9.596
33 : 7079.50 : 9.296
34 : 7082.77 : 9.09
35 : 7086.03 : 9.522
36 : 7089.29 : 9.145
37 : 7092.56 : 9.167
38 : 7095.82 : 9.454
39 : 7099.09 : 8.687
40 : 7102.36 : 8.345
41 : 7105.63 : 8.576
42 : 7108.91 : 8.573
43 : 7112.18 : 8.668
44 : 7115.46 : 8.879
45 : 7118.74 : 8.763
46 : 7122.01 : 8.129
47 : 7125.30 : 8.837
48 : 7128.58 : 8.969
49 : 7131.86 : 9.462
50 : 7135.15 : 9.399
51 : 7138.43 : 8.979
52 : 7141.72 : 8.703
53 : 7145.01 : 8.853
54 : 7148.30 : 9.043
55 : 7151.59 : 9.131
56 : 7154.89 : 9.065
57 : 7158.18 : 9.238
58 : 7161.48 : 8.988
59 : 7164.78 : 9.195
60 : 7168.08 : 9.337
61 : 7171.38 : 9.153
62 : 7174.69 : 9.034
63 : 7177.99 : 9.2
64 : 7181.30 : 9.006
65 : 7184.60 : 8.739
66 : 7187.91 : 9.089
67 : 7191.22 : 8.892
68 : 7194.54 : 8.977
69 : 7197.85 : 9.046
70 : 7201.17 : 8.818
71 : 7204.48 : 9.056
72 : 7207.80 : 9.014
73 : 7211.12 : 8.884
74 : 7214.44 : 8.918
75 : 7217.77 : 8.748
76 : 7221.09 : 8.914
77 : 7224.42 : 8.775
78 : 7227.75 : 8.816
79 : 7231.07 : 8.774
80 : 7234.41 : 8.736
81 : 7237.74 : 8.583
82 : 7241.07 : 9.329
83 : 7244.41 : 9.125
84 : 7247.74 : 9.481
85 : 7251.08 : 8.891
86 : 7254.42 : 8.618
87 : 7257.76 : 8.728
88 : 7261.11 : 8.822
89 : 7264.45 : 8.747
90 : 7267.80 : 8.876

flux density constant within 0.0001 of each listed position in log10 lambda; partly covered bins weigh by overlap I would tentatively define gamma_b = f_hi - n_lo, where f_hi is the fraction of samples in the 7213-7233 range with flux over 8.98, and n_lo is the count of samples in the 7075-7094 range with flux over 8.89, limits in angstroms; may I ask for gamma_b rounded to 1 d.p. -6.0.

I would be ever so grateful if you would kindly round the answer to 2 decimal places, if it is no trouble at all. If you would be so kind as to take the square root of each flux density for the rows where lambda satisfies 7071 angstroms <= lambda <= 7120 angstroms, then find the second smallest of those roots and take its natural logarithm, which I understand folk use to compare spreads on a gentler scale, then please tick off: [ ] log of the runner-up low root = 1.07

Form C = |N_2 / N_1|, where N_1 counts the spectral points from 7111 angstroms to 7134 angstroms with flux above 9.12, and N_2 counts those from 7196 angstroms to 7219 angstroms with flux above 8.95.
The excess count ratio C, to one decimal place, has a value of 3.0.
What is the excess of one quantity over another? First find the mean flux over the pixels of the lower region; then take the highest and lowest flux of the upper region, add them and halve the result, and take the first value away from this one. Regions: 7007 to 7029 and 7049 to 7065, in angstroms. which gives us -0.13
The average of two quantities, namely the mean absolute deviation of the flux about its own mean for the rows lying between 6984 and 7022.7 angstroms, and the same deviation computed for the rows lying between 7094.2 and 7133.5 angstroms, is 0.218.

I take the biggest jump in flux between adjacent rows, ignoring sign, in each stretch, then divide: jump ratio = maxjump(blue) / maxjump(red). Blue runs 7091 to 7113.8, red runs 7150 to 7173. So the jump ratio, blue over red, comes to 3.07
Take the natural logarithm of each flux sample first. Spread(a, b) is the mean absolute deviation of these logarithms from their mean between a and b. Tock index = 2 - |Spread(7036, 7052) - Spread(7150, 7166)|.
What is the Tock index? 1.98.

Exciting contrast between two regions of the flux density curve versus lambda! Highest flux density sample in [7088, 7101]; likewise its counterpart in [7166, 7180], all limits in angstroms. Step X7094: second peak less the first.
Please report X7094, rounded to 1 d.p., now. -0.1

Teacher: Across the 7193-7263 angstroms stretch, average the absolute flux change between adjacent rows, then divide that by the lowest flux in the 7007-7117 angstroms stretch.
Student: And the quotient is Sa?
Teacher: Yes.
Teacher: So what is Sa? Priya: 0.023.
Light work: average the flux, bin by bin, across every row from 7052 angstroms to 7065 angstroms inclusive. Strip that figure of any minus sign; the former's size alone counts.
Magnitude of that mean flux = 9.1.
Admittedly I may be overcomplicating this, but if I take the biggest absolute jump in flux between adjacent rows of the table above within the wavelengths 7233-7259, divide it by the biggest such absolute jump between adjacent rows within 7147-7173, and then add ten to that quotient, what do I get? 13.0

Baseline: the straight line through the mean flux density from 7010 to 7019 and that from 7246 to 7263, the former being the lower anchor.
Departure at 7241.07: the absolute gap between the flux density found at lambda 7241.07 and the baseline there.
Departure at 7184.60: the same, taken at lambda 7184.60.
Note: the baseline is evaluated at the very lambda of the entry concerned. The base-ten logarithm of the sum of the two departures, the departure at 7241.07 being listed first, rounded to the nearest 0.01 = -0.16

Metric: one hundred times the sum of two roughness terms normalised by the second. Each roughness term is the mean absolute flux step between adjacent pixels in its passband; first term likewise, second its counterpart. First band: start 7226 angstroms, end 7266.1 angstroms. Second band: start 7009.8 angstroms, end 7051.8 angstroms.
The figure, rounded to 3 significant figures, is 188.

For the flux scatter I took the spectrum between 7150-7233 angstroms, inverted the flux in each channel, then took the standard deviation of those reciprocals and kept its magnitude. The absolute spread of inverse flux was 0.0020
